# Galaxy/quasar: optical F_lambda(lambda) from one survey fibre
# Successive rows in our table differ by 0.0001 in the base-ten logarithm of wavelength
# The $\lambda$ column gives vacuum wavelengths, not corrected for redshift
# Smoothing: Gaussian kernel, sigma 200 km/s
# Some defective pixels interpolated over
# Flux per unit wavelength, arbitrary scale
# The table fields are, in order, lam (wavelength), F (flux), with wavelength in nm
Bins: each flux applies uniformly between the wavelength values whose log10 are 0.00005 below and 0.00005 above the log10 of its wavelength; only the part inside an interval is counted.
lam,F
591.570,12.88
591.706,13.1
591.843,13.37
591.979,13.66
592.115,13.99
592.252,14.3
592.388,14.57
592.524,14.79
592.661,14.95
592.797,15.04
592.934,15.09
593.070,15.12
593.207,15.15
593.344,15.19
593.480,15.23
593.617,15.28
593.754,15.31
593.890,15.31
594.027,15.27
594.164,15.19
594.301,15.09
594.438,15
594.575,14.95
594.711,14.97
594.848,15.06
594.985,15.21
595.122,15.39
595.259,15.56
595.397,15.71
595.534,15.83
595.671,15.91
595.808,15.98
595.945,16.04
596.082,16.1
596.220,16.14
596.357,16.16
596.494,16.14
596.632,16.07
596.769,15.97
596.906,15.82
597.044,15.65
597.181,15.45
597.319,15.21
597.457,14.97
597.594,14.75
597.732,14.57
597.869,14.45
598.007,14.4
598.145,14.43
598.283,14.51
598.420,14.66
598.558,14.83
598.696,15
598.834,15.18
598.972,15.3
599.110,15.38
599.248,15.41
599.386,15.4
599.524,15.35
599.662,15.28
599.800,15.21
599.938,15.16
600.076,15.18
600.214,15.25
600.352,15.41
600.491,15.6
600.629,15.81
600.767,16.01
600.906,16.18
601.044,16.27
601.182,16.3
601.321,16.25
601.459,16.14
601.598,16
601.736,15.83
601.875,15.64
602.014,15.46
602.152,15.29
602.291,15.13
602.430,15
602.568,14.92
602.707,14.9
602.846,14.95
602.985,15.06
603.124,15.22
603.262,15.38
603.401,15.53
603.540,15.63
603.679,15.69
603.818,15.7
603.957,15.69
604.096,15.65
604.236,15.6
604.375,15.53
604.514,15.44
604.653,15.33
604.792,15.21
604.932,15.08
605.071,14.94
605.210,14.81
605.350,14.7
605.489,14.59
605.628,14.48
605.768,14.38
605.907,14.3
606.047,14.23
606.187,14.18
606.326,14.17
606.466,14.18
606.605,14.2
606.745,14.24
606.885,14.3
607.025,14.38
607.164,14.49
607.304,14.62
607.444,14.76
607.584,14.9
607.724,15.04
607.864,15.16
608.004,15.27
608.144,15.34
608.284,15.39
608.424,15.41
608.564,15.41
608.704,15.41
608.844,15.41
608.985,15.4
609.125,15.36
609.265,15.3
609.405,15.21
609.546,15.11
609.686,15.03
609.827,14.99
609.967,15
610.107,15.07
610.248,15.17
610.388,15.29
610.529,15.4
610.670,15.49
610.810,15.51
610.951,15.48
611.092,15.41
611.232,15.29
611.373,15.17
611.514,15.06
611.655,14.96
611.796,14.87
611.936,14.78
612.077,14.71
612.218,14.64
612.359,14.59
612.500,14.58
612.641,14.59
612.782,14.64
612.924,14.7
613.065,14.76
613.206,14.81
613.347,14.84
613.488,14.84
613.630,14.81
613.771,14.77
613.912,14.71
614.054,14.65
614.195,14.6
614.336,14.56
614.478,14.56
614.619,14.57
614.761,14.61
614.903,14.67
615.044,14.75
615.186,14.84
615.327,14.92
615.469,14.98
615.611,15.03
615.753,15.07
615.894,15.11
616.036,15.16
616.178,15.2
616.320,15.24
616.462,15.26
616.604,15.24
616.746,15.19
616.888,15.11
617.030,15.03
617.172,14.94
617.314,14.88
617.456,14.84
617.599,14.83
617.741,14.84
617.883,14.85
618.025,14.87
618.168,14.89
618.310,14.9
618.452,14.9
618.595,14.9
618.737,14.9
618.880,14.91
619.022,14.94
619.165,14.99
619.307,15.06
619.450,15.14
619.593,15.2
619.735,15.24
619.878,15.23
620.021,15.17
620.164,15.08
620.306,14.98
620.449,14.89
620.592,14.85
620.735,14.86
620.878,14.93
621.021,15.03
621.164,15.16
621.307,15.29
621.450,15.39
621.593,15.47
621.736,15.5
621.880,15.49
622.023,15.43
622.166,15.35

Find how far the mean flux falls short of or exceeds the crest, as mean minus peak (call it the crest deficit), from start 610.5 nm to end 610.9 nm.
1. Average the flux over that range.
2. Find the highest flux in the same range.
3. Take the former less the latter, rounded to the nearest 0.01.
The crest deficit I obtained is -0.04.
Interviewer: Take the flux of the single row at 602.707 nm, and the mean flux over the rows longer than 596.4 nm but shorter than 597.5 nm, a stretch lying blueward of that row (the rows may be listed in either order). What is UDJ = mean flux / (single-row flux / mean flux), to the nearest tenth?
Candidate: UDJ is 16.5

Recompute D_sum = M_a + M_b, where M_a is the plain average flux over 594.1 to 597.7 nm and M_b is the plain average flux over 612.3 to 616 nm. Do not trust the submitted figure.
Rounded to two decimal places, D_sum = 30.30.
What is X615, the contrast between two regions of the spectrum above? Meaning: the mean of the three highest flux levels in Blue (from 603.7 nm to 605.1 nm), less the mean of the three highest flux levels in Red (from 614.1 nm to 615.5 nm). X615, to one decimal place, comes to 0.8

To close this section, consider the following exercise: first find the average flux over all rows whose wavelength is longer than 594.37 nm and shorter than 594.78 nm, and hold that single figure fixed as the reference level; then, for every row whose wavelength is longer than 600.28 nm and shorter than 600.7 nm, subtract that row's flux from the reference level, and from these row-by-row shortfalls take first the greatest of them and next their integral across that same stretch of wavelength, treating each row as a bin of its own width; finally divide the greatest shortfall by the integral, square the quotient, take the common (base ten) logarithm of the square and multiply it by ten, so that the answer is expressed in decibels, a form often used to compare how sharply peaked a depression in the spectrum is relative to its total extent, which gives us 4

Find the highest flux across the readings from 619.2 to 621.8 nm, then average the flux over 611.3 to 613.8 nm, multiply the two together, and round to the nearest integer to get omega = 229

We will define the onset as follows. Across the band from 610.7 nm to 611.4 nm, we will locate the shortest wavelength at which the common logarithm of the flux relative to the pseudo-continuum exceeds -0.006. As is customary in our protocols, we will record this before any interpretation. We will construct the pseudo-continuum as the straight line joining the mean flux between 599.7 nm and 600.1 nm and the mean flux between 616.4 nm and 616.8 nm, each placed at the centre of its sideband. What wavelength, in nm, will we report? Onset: 610.810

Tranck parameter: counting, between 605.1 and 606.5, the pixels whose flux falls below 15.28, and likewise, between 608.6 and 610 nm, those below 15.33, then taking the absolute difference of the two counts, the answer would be 4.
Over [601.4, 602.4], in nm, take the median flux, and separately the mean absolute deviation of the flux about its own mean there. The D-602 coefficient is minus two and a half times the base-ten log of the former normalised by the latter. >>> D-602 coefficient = -4.3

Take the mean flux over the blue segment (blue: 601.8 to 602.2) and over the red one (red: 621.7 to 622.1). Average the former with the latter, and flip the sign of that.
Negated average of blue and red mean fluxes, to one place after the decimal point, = -15.5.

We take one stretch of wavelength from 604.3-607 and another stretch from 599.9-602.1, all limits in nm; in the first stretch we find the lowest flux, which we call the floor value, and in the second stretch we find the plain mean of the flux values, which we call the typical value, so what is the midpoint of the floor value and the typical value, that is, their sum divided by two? 15.0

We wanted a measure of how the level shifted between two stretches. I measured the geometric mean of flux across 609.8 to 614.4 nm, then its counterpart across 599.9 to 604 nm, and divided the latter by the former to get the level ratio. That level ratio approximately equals 1.041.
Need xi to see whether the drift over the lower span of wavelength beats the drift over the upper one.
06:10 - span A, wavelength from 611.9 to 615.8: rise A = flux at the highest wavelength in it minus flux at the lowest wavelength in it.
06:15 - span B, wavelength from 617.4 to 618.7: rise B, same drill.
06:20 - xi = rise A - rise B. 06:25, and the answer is 0.2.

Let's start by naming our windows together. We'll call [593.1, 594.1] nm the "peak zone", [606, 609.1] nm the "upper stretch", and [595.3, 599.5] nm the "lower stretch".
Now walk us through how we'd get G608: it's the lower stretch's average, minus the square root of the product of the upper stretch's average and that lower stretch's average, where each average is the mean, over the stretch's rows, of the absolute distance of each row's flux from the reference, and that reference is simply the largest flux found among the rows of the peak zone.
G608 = -0.01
